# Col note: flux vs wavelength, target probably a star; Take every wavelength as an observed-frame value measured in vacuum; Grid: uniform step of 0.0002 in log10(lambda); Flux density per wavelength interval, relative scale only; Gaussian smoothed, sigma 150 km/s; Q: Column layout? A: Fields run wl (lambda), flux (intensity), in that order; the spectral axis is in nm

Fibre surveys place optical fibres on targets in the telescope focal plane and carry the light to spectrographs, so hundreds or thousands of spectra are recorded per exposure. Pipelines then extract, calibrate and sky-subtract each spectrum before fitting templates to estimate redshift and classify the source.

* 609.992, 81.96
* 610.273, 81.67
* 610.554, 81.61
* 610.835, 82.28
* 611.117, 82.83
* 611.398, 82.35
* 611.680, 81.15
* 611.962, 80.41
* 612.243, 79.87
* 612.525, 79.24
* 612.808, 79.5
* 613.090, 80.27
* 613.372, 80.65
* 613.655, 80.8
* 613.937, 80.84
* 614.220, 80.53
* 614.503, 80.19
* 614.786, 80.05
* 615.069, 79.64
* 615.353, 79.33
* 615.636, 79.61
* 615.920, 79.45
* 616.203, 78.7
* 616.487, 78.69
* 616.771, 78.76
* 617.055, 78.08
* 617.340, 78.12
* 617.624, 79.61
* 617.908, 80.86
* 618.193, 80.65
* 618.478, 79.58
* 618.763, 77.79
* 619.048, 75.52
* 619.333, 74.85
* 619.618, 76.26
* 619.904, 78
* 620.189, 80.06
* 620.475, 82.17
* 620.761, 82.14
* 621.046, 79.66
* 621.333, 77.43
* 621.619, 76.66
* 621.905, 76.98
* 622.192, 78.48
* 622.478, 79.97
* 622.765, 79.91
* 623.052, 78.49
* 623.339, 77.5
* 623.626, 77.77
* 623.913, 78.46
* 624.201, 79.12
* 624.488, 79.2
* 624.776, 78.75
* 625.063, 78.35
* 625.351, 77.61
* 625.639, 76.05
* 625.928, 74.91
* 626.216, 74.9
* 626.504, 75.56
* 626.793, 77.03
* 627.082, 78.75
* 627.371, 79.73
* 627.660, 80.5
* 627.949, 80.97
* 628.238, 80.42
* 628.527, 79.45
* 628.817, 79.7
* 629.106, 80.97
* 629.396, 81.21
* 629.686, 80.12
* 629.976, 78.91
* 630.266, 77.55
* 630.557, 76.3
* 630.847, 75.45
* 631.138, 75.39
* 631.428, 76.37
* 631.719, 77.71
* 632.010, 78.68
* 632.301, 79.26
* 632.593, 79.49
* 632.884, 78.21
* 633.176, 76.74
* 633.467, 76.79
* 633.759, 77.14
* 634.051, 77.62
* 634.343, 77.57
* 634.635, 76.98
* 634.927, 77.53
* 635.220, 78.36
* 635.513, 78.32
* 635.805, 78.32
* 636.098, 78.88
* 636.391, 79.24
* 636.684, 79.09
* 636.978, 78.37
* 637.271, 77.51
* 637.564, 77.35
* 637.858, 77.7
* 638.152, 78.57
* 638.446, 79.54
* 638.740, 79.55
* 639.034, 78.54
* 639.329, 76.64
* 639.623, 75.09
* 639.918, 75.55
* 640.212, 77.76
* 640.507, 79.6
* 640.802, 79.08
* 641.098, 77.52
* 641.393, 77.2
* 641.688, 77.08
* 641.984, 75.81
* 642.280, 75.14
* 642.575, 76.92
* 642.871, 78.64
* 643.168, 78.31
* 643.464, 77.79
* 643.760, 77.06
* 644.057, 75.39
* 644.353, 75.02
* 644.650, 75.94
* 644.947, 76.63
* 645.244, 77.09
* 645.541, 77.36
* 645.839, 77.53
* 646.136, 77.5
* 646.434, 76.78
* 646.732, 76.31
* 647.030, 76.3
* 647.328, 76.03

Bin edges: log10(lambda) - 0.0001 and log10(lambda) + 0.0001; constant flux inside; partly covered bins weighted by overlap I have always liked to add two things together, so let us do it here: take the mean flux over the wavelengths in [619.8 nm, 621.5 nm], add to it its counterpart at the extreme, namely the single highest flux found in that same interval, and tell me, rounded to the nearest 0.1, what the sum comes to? 162.1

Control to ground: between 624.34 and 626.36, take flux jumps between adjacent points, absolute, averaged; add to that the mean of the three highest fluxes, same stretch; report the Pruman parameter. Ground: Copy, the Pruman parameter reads 79.5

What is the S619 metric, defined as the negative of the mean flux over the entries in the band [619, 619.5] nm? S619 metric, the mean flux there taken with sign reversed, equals -75.2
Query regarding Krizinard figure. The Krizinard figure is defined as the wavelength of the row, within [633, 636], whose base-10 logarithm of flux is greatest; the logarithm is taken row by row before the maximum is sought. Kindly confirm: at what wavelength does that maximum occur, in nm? 635.220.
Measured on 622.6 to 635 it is 629.396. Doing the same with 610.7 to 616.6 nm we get 611.117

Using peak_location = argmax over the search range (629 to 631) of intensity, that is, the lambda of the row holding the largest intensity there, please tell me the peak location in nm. 629.396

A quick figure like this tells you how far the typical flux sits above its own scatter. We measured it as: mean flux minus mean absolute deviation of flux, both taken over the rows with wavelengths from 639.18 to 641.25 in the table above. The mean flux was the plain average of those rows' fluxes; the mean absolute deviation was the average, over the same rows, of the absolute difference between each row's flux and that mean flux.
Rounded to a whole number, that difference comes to 76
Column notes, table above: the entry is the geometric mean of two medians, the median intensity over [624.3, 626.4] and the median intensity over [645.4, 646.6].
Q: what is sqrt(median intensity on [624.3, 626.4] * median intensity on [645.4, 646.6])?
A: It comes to 77.5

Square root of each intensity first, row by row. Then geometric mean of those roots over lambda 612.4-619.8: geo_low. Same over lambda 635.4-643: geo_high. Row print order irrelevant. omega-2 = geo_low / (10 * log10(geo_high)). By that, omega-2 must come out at 0.941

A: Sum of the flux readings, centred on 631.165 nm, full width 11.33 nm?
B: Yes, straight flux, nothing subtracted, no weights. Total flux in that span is 3046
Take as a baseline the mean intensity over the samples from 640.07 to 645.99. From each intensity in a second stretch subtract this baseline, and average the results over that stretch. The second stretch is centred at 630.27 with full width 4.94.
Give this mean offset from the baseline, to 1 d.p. 1.6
